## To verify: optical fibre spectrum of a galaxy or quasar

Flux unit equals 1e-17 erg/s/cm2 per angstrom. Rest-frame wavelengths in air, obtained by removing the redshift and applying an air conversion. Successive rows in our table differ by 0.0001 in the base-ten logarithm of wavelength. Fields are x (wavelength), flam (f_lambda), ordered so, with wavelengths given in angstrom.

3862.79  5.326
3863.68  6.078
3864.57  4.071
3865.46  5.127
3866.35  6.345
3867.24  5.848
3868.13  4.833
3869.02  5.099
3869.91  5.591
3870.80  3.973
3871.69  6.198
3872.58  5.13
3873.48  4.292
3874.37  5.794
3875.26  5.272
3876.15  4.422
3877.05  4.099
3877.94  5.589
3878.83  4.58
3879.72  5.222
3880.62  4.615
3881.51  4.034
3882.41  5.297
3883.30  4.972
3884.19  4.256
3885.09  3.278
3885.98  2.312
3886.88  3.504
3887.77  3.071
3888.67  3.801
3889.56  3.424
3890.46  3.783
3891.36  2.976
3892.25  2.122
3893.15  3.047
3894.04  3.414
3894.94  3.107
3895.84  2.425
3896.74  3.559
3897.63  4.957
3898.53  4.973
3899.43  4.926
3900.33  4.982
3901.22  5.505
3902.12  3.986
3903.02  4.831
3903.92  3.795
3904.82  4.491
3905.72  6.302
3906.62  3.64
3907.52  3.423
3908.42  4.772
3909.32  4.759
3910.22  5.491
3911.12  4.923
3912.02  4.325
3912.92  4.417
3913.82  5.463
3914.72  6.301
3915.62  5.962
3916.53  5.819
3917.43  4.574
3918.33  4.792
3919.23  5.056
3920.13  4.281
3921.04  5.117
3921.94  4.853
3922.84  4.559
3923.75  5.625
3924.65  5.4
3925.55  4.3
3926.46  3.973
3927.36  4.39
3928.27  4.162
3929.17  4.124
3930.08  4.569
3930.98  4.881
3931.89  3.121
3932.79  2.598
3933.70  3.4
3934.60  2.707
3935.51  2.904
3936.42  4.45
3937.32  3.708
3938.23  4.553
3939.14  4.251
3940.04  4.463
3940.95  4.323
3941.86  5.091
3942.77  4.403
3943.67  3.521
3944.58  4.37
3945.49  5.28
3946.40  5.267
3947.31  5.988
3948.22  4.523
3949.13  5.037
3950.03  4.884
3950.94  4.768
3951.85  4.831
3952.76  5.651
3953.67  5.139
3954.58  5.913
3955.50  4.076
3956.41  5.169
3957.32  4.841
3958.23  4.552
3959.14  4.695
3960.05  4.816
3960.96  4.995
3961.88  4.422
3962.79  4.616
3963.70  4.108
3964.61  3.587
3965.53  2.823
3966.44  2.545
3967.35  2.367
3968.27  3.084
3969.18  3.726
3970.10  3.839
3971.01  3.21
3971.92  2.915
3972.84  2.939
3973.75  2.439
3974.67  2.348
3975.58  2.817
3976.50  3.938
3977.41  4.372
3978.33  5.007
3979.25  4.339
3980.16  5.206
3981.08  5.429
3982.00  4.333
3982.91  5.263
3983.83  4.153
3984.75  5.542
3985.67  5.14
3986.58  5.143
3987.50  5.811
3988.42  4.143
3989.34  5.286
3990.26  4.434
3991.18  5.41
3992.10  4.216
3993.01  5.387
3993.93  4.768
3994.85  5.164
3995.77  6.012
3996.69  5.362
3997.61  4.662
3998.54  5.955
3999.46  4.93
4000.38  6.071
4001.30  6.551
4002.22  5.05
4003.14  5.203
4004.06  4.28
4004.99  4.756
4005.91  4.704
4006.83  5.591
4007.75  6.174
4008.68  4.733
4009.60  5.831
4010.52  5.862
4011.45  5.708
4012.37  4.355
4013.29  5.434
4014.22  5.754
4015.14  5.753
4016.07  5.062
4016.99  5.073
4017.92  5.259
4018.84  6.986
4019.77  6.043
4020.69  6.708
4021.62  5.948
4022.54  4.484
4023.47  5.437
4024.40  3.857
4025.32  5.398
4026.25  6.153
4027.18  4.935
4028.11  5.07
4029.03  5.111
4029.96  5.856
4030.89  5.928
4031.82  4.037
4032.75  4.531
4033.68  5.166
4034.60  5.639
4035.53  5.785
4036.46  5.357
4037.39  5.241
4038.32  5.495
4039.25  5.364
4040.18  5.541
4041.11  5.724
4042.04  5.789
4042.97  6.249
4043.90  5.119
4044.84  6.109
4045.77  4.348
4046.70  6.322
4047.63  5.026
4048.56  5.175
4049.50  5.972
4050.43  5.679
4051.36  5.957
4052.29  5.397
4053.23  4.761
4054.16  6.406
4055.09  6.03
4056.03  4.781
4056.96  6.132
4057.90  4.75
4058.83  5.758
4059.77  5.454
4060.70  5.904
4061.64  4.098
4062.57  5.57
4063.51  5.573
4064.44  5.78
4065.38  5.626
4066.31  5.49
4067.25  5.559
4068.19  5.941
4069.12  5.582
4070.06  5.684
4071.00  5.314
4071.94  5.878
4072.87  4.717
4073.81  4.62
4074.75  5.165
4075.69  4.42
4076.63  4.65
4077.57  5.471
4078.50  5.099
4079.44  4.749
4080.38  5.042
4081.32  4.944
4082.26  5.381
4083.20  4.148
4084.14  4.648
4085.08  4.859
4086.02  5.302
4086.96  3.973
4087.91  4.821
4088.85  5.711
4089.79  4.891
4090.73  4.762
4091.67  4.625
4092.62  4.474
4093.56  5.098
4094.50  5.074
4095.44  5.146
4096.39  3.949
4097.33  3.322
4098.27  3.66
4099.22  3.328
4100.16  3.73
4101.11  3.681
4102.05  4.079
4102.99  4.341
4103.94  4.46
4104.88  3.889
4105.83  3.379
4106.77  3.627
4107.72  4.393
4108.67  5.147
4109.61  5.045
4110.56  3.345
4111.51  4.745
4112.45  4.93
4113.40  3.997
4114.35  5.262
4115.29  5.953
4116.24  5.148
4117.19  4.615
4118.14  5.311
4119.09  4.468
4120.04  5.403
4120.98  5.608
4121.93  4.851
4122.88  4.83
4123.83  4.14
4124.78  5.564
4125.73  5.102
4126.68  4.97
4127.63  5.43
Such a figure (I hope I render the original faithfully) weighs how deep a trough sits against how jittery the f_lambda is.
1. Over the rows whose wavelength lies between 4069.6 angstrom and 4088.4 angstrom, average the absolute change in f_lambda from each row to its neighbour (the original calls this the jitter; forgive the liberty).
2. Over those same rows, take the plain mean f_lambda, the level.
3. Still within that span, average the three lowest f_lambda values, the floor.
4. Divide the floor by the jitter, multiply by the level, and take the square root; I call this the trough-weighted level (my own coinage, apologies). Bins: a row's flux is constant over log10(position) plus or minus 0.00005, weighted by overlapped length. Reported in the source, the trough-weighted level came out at 6.1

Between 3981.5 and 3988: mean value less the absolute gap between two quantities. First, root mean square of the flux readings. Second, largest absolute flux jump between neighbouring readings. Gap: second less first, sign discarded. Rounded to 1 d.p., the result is 1.4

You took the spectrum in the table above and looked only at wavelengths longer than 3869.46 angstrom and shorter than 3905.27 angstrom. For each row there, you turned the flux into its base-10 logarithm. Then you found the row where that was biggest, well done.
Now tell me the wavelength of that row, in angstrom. 3871.69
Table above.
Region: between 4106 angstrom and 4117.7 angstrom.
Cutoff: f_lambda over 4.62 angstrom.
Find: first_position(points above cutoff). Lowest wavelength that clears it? 4108.67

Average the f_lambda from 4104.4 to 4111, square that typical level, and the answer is 17.0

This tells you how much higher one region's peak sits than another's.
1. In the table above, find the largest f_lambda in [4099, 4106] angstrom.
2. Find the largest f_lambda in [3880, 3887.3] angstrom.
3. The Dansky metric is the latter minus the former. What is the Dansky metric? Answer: 0.8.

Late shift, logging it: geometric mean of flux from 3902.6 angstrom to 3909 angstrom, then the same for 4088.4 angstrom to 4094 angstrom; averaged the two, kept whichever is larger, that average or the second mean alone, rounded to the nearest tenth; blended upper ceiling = 4.9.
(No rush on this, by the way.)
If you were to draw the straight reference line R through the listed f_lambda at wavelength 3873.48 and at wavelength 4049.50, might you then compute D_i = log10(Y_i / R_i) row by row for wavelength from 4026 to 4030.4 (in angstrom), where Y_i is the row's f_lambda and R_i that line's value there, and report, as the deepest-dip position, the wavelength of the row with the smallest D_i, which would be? 4027.18 angstrom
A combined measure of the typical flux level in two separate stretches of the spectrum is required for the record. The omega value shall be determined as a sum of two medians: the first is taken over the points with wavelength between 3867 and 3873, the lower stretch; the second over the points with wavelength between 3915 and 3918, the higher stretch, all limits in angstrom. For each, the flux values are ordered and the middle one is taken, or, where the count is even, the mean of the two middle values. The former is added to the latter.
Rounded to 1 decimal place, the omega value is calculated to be 10.9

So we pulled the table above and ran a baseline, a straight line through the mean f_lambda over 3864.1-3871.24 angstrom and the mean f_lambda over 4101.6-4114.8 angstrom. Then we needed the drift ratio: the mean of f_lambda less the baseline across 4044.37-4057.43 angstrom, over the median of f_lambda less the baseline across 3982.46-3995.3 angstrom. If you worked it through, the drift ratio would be 2.4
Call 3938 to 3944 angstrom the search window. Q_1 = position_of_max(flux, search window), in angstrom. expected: 3941.86 angstrom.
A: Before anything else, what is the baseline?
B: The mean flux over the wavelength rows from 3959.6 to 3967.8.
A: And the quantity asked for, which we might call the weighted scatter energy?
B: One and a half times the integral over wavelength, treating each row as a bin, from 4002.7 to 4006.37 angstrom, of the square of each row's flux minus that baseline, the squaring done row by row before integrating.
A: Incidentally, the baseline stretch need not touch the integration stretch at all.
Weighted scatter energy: 5.3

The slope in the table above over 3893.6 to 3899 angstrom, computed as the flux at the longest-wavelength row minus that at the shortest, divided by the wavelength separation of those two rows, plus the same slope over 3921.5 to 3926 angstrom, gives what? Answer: 0.2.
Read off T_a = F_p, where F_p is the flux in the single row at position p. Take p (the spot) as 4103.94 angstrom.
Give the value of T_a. 4.46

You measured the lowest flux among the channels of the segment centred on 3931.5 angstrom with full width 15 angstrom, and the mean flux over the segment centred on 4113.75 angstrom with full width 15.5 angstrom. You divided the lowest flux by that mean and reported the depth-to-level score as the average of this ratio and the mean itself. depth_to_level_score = 2.7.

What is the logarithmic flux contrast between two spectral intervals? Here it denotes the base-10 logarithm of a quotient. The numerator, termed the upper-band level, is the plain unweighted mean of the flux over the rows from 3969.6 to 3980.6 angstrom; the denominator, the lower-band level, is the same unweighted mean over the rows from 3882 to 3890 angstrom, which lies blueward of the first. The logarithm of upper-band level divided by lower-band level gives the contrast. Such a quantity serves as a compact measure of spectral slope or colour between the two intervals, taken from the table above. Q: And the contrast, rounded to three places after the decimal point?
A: -0.018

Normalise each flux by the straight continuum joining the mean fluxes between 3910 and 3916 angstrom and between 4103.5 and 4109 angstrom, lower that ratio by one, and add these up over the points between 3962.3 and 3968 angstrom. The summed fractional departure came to -2.0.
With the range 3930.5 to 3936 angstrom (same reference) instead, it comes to -2.2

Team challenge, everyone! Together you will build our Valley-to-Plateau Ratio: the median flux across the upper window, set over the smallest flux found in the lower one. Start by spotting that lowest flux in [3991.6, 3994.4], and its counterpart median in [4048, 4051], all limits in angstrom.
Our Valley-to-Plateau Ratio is 1.3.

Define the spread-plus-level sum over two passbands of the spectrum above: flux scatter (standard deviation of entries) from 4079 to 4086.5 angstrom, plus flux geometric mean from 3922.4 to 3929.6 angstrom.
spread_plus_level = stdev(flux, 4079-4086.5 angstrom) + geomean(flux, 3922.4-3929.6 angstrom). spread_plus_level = 4.9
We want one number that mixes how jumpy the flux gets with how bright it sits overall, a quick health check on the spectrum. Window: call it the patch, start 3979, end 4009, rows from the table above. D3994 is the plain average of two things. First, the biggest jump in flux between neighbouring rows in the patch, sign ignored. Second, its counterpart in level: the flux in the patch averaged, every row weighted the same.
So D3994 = 3.40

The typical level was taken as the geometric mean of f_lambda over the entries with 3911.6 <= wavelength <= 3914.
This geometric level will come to 4.71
